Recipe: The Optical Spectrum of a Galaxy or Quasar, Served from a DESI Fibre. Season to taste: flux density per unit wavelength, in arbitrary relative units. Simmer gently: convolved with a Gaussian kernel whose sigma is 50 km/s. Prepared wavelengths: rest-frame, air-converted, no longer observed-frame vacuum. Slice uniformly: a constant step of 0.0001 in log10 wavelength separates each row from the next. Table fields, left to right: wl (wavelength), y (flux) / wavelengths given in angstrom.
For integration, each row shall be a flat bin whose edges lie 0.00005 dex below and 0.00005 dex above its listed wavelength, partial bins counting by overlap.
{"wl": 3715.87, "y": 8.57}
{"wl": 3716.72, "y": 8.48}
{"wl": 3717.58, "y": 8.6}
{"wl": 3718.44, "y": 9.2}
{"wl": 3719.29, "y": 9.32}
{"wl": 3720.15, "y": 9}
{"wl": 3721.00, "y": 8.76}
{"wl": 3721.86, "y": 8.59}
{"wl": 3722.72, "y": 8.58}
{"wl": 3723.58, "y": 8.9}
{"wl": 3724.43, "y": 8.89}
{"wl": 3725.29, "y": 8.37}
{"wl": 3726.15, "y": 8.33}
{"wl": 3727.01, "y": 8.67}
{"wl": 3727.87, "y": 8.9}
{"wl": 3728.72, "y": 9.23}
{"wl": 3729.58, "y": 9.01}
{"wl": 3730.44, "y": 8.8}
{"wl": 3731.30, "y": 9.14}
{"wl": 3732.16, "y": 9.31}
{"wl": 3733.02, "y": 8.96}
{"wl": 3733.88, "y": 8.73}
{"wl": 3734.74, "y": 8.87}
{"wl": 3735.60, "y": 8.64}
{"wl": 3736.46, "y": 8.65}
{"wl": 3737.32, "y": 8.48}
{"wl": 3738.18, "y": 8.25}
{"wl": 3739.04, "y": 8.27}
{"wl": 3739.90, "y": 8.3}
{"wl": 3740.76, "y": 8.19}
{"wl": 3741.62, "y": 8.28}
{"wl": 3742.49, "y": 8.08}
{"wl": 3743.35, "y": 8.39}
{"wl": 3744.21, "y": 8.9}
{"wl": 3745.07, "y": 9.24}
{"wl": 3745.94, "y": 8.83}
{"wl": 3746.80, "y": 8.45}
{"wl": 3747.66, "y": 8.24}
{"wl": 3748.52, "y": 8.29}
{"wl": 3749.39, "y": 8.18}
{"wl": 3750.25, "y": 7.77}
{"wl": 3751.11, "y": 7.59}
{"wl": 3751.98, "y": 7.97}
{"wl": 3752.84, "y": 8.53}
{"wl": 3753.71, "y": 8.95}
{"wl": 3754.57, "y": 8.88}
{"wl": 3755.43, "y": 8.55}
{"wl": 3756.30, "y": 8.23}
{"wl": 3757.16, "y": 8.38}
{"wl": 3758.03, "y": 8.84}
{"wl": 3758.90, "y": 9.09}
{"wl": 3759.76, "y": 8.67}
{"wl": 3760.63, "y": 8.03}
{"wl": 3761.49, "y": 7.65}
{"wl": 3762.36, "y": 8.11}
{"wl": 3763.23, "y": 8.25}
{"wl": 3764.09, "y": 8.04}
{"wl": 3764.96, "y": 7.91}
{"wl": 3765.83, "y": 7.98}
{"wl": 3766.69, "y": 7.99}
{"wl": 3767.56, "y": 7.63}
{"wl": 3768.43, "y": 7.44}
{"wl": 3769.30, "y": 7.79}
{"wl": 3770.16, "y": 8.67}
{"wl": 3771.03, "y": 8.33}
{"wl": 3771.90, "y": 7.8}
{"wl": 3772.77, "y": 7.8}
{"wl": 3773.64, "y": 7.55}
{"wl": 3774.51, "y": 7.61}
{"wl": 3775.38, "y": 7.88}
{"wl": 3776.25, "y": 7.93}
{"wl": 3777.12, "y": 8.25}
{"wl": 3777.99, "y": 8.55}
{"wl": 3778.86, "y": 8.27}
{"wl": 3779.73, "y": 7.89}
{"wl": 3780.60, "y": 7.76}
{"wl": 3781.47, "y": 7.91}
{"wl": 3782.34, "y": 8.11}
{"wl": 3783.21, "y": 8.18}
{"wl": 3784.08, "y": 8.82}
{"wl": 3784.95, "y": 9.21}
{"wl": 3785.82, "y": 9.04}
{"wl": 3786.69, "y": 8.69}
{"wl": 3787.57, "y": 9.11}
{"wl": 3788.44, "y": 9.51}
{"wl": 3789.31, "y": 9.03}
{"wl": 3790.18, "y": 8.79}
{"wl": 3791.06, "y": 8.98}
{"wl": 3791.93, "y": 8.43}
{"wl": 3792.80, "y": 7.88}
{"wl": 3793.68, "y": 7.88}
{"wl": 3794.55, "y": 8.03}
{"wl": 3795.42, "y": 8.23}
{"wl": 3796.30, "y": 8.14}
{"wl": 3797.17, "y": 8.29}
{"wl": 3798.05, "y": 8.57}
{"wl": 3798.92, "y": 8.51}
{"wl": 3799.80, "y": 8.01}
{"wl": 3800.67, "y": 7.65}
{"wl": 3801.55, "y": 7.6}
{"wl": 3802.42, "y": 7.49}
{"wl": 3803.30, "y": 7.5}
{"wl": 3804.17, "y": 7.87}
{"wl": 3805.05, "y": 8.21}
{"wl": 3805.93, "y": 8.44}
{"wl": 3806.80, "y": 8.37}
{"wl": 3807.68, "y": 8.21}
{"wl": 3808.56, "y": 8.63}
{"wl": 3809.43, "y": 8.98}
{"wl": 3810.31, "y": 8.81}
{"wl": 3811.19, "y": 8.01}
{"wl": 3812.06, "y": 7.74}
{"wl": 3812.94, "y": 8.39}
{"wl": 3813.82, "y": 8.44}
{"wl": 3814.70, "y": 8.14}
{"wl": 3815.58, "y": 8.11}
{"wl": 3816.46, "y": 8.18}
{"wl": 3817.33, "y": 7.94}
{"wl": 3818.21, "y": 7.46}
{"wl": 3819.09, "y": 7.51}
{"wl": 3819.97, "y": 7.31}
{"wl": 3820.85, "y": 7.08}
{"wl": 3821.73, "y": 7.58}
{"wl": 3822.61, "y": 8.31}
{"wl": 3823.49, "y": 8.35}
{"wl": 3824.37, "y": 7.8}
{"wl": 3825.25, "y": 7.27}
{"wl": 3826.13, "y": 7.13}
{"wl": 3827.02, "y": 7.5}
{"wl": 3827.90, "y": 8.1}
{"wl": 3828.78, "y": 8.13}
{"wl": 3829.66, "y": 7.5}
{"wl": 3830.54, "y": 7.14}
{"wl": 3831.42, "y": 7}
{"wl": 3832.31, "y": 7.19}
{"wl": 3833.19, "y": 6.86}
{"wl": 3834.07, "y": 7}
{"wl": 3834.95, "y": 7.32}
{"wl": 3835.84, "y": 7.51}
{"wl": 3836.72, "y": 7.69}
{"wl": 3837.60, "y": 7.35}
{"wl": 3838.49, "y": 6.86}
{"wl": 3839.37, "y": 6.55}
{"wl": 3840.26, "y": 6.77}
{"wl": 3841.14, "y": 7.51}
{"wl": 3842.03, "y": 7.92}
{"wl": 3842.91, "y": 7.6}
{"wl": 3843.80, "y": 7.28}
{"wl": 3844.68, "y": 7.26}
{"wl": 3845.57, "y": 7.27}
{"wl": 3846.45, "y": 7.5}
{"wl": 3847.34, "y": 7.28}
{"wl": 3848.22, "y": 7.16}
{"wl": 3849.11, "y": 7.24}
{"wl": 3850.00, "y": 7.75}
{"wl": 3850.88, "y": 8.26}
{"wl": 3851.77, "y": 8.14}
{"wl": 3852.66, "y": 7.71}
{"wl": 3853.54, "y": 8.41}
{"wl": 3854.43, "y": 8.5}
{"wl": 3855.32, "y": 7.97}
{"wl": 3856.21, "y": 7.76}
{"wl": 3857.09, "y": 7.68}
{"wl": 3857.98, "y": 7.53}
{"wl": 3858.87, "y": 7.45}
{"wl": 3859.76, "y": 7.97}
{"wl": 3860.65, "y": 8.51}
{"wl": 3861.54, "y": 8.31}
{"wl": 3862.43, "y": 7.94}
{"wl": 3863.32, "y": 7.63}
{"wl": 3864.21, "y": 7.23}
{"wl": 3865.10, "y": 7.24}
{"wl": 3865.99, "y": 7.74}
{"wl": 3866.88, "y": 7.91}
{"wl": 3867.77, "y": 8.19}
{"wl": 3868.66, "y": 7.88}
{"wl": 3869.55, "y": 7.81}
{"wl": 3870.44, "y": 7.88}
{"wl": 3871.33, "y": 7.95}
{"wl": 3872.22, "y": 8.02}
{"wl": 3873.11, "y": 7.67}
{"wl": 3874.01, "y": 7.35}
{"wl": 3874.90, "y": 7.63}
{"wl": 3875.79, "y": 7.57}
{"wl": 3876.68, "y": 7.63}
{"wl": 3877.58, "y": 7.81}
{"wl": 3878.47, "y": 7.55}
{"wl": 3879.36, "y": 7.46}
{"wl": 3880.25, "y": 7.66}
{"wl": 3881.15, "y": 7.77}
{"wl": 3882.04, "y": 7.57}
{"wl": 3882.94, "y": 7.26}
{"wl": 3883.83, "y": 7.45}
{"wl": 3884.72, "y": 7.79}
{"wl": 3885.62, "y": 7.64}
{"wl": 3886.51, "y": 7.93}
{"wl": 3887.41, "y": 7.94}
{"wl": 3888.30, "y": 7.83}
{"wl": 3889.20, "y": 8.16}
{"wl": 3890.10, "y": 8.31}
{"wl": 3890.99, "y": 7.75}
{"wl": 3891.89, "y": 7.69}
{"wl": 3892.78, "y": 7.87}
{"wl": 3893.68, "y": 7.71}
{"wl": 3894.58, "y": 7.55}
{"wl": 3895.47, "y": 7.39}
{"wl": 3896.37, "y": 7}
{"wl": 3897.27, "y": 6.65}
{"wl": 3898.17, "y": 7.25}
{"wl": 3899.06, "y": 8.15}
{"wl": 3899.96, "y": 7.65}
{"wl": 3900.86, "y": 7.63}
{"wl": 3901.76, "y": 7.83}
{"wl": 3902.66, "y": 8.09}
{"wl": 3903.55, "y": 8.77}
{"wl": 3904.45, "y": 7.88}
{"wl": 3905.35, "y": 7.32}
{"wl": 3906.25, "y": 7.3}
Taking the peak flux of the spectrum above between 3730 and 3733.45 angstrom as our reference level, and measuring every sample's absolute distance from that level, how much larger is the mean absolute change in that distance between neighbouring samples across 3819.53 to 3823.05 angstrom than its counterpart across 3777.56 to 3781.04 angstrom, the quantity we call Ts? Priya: 0.2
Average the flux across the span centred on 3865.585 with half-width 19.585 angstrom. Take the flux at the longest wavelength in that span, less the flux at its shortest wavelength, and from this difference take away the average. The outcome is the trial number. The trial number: -7.5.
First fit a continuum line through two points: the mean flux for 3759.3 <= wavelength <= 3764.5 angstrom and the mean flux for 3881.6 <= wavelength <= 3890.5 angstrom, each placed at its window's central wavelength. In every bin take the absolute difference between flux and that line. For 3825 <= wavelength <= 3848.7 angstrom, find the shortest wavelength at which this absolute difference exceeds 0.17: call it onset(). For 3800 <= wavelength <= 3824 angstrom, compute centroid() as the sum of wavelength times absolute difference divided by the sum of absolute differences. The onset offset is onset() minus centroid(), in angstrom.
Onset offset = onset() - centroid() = 13.0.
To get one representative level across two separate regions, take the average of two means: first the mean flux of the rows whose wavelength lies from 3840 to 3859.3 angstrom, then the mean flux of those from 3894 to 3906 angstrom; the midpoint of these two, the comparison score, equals 7.63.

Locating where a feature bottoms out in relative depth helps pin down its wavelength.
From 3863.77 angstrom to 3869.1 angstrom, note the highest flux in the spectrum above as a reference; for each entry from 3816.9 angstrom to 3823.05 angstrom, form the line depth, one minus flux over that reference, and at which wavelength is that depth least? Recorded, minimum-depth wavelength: 3822.61 angstrom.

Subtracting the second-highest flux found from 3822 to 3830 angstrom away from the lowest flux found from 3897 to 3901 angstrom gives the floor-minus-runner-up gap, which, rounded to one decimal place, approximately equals -1.7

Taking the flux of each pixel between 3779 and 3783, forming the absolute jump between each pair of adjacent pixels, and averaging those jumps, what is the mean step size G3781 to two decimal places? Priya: 0.16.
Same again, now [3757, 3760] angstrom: 0.38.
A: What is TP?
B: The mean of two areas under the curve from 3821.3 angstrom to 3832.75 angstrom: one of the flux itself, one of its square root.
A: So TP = 59.4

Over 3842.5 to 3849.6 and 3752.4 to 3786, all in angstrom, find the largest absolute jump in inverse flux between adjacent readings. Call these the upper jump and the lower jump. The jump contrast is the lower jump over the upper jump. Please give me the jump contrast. 2.3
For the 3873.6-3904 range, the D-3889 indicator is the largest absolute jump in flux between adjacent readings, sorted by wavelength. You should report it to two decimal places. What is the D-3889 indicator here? 0.90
